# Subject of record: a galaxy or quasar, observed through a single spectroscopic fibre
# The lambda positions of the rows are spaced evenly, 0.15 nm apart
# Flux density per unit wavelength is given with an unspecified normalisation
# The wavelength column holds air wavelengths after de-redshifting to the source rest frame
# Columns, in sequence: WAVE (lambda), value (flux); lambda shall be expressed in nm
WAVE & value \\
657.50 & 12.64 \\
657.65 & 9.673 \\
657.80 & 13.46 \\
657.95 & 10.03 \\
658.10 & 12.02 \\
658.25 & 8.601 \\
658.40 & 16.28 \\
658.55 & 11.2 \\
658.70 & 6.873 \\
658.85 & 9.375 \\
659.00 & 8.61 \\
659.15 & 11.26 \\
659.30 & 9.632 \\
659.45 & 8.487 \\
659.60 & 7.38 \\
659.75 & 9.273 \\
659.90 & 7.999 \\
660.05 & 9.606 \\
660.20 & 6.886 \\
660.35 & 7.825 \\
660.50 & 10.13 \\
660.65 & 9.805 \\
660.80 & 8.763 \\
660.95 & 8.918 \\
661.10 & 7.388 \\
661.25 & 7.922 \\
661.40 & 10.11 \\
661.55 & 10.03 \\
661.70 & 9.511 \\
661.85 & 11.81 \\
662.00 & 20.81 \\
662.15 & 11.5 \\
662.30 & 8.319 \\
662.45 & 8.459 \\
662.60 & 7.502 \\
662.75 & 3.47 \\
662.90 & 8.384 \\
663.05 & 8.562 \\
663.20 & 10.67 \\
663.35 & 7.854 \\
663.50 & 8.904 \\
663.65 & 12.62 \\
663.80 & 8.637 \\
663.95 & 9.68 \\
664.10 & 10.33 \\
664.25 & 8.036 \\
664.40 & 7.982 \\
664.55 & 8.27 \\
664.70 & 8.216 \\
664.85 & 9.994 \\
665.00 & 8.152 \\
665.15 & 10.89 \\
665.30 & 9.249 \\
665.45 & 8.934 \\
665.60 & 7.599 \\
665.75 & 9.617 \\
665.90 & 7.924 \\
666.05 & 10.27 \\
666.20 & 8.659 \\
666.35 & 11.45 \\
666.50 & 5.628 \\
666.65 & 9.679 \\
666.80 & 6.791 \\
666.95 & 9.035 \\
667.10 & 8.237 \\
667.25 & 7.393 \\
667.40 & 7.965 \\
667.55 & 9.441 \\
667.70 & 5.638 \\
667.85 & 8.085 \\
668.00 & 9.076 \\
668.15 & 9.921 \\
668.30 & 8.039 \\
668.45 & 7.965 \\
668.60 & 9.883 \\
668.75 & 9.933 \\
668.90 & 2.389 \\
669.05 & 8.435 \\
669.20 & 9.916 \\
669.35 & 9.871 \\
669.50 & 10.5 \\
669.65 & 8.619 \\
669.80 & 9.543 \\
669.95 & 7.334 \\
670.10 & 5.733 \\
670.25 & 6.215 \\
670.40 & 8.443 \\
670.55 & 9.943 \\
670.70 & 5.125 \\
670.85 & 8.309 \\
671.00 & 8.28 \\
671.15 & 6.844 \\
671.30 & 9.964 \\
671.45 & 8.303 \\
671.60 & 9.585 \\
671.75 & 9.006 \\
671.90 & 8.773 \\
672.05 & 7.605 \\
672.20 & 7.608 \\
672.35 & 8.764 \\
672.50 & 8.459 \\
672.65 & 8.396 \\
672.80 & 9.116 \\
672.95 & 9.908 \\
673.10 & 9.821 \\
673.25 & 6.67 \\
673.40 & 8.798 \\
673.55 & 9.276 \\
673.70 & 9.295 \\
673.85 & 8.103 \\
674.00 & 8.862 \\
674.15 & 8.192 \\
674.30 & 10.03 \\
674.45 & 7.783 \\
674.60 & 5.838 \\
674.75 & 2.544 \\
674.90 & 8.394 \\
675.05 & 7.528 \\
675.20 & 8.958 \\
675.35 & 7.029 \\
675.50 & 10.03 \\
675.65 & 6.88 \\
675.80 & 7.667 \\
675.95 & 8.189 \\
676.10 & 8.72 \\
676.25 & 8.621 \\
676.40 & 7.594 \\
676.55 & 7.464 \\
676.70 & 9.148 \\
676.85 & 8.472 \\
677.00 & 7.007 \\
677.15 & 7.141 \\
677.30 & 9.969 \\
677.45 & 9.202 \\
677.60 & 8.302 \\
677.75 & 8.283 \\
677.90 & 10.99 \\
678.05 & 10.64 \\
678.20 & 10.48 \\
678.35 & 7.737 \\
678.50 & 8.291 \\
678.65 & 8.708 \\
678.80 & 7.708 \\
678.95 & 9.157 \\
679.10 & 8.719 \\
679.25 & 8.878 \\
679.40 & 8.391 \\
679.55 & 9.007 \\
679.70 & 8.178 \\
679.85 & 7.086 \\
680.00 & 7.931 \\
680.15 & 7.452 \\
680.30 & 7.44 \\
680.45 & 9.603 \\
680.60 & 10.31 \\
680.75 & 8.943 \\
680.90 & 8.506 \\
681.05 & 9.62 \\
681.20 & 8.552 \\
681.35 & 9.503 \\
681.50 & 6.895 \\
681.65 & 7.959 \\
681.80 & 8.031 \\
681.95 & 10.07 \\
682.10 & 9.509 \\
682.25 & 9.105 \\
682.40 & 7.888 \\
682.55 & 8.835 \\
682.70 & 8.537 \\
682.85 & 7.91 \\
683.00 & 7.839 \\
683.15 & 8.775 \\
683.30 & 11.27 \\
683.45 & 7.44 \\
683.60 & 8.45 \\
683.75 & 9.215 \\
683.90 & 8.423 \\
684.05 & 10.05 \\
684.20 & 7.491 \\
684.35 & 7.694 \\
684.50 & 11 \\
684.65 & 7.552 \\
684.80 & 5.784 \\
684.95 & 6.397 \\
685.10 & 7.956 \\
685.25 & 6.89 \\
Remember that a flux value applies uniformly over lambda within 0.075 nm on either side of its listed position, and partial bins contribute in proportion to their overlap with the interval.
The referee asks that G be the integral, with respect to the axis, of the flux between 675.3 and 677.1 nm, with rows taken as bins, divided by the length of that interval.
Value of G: 8.1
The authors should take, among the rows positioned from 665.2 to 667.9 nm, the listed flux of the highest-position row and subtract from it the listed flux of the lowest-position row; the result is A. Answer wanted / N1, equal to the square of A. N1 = 1.4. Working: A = -1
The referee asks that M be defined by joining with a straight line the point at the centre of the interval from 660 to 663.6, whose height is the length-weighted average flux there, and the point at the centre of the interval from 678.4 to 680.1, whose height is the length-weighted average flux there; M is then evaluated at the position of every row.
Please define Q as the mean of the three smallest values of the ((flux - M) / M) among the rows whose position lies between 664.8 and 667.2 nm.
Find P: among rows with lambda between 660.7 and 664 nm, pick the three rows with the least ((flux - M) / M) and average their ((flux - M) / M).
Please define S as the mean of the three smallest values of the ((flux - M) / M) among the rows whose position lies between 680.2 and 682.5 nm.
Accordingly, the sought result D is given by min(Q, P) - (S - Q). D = -0.5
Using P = -0.34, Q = -0.26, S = -0.10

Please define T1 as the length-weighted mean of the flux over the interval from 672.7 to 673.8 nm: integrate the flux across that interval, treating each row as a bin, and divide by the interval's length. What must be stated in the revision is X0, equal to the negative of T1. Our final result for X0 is -9.0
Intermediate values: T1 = 9.0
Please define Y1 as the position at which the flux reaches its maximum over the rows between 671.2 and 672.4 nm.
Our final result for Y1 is 671.30 nm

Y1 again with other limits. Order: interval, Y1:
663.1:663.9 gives 663.65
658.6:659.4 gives 659.15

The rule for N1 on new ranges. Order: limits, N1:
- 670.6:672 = 13.3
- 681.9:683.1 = 5.0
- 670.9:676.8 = 0.8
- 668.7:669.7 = 1.7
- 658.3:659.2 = 25.2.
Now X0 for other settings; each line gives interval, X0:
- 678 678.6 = -9.2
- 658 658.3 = -10.4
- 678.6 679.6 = -8.6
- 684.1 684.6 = -8.7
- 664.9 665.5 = -9.4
